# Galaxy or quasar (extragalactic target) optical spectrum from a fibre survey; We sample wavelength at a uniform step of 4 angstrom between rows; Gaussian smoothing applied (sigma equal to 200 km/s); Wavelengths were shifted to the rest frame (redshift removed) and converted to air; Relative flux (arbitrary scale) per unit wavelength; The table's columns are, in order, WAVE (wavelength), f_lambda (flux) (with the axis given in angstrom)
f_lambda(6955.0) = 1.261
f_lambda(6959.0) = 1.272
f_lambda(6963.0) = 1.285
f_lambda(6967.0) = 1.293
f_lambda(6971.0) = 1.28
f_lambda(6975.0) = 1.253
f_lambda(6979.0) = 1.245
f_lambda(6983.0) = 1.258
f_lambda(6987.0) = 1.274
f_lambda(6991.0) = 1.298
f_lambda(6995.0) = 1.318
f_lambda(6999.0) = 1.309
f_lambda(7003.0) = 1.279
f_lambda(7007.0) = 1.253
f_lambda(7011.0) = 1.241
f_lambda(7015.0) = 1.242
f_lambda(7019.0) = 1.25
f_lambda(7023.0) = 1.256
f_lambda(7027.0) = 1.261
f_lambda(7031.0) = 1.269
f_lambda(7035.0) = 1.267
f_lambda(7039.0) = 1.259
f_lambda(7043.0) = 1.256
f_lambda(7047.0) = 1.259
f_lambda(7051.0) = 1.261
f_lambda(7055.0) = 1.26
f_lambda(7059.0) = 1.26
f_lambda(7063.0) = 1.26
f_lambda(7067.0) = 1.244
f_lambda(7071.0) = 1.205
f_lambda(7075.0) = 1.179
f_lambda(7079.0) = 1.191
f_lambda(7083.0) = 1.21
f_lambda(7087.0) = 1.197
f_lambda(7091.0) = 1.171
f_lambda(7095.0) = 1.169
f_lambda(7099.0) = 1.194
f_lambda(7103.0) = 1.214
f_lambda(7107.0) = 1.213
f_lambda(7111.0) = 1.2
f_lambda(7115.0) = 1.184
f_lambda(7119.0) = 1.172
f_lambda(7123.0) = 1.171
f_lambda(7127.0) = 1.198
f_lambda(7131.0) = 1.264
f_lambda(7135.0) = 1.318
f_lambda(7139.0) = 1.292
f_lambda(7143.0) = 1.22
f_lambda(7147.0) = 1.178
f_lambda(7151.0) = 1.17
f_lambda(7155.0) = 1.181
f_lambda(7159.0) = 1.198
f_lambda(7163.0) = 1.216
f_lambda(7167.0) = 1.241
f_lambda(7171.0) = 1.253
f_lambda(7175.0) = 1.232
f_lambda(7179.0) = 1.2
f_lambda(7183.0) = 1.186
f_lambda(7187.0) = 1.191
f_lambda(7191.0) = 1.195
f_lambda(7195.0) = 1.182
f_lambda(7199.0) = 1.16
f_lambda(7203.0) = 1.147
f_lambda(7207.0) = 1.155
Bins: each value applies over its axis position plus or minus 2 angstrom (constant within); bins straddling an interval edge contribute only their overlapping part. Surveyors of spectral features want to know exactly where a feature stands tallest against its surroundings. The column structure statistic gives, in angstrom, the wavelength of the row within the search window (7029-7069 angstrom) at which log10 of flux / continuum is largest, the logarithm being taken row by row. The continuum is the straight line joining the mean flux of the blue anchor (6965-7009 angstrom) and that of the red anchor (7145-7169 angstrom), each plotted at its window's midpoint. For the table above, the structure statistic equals 7063.0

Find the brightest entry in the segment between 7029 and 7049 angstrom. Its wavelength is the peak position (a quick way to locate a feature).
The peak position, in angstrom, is 7031.0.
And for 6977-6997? 6995.0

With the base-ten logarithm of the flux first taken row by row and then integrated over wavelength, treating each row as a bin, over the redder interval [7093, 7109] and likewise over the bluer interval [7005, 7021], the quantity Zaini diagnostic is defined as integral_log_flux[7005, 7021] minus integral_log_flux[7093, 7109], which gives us 0.28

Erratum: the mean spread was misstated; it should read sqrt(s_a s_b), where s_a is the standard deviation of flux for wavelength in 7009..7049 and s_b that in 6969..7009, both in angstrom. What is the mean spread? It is 0.015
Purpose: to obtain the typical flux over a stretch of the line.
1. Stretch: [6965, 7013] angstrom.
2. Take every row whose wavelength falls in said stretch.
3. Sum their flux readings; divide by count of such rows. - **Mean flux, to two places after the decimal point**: 1.28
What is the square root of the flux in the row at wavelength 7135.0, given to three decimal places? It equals 1.148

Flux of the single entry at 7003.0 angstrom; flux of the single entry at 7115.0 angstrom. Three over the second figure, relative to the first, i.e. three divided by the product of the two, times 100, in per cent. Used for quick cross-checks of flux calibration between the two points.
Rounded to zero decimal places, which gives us 198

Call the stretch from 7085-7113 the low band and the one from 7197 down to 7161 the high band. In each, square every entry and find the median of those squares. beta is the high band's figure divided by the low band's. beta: 1.01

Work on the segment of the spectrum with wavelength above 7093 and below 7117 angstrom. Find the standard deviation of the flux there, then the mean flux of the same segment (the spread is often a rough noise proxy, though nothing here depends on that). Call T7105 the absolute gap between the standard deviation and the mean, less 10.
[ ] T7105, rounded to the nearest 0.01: -8.82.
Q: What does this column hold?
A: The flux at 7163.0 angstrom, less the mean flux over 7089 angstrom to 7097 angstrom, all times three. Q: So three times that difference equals 0.14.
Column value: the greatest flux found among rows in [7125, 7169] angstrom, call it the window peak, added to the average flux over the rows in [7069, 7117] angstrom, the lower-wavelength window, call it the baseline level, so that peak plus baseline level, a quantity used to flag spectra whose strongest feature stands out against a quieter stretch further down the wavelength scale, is 2.51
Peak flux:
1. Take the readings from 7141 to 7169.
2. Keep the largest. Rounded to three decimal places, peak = 1.241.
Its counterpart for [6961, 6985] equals 1.293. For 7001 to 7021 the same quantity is 1.279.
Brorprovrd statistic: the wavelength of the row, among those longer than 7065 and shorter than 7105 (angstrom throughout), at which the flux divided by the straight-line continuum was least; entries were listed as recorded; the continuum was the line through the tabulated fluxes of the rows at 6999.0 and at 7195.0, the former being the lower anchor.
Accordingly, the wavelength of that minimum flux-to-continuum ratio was 7075.0 angstrom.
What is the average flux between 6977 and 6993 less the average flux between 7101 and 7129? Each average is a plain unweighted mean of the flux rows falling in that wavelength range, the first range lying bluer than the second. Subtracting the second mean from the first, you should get 0.076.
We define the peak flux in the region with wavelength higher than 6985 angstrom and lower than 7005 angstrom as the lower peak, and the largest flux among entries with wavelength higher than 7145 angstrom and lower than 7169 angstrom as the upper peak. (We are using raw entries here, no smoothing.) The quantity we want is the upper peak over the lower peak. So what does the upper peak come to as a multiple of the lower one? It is 0.94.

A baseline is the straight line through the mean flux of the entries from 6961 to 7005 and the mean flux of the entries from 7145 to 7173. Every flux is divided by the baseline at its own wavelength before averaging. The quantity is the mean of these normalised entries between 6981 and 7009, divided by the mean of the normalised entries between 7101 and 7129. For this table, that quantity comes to 1.03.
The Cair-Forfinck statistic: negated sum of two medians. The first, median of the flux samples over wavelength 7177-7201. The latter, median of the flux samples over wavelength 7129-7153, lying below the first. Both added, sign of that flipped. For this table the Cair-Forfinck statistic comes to -2.43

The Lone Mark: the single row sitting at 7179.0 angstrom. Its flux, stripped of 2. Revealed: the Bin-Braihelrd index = -0.80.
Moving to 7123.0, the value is -0.83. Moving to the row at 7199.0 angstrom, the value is -0.84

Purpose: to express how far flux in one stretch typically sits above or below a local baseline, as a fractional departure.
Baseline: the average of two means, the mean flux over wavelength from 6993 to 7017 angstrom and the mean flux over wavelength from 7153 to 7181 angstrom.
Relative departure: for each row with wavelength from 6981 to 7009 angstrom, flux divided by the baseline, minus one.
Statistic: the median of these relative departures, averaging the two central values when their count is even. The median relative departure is 0.03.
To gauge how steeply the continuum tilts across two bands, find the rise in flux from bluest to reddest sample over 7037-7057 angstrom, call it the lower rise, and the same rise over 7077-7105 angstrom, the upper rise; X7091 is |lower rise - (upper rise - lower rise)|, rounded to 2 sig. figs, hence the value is 0.021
